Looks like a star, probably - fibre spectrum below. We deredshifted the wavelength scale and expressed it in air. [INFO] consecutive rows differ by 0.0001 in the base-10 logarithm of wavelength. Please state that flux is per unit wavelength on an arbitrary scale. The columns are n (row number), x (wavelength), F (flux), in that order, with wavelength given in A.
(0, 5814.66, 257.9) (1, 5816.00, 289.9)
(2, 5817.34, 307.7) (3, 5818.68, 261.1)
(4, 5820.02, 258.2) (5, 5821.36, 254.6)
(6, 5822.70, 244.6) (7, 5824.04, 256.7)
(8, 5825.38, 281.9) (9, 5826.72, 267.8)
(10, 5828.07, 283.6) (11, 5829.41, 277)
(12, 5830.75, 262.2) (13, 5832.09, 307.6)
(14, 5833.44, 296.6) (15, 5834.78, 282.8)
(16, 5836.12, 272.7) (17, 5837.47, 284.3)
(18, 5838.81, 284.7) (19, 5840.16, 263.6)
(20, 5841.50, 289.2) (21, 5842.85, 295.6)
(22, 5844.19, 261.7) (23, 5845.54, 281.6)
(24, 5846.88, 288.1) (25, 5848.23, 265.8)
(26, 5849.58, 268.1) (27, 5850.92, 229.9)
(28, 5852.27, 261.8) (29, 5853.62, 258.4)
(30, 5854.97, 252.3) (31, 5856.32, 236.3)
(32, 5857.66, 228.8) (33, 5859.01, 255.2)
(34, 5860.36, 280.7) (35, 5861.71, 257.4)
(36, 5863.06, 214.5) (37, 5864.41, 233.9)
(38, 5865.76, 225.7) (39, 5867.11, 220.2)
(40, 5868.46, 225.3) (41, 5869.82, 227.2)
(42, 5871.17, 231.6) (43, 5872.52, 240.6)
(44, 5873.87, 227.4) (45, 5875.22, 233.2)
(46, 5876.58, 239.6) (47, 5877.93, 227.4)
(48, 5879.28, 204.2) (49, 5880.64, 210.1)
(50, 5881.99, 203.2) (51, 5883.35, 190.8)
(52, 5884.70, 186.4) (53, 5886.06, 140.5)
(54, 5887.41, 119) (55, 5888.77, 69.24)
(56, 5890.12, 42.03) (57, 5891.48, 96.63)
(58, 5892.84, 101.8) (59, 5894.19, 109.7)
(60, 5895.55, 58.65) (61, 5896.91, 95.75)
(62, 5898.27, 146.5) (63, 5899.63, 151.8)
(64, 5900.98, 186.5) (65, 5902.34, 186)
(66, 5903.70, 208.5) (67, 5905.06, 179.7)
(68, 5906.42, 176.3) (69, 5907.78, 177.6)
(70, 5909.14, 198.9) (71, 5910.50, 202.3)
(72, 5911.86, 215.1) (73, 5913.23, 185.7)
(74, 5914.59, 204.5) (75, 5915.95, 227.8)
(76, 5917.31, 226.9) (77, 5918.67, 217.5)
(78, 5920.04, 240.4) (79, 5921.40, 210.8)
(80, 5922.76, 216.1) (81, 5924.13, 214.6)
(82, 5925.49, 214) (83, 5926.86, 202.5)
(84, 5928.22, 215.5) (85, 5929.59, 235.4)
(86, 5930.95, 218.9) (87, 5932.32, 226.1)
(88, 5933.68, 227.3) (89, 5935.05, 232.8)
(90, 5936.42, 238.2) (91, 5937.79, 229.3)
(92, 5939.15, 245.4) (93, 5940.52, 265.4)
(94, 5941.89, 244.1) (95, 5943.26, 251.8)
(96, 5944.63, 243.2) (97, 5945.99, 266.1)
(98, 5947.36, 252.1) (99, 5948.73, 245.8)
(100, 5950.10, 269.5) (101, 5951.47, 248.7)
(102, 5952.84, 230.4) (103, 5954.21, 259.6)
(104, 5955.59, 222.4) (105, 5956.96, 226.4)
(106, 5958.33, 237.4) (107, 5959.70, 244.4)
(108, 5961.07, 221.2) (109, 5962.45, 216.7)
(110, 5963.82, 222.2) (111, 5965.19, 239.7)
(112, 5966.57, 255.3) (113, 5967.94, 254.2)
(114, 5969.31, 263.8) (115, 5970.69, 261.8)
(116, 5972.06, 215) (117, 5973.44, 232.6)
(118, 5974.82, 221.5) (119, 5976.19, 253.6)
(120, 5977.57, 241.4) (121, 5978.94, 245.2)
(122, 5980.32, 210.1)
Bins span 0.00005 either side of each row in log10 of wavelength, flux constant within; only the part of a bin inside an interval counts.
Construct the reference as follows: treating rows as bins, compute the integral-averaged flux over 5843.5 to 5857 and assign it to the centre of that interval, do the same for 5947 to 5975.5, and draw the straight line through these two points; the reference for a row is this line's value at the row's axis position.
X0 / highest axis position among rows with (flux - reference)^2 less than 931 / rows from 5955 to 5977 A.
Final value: 5976.19 A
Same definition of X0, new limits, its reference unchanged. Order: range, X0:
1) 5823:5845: 5844.19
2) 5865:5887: 5877.93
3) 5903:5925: 5920.04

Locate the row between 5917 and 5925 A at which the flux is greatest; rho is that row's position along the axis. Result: 5920.04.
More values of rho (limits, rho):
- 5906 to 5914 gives 5911.86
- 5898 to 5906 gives 5903.70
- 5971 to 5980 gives 5976.19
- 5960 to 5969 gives 5966.57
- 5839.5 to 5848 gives 5842.85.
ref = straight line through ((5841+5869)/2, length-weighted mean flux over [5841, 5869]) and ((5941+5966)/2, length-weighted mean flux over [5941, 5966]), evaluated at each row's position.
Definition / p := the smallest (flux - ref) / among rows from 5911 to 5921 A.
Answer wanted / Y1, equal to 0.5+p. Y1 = -60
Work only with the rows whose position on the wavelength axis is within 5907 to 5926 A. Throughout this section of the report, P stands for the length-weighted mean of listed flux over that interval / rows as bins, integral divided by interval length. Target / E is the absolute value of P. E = 211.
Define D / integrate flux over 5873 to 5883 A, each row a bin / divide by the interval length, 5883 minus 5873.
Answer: 220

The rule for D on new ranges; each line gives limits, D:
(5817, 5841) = 275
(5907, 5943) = 221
